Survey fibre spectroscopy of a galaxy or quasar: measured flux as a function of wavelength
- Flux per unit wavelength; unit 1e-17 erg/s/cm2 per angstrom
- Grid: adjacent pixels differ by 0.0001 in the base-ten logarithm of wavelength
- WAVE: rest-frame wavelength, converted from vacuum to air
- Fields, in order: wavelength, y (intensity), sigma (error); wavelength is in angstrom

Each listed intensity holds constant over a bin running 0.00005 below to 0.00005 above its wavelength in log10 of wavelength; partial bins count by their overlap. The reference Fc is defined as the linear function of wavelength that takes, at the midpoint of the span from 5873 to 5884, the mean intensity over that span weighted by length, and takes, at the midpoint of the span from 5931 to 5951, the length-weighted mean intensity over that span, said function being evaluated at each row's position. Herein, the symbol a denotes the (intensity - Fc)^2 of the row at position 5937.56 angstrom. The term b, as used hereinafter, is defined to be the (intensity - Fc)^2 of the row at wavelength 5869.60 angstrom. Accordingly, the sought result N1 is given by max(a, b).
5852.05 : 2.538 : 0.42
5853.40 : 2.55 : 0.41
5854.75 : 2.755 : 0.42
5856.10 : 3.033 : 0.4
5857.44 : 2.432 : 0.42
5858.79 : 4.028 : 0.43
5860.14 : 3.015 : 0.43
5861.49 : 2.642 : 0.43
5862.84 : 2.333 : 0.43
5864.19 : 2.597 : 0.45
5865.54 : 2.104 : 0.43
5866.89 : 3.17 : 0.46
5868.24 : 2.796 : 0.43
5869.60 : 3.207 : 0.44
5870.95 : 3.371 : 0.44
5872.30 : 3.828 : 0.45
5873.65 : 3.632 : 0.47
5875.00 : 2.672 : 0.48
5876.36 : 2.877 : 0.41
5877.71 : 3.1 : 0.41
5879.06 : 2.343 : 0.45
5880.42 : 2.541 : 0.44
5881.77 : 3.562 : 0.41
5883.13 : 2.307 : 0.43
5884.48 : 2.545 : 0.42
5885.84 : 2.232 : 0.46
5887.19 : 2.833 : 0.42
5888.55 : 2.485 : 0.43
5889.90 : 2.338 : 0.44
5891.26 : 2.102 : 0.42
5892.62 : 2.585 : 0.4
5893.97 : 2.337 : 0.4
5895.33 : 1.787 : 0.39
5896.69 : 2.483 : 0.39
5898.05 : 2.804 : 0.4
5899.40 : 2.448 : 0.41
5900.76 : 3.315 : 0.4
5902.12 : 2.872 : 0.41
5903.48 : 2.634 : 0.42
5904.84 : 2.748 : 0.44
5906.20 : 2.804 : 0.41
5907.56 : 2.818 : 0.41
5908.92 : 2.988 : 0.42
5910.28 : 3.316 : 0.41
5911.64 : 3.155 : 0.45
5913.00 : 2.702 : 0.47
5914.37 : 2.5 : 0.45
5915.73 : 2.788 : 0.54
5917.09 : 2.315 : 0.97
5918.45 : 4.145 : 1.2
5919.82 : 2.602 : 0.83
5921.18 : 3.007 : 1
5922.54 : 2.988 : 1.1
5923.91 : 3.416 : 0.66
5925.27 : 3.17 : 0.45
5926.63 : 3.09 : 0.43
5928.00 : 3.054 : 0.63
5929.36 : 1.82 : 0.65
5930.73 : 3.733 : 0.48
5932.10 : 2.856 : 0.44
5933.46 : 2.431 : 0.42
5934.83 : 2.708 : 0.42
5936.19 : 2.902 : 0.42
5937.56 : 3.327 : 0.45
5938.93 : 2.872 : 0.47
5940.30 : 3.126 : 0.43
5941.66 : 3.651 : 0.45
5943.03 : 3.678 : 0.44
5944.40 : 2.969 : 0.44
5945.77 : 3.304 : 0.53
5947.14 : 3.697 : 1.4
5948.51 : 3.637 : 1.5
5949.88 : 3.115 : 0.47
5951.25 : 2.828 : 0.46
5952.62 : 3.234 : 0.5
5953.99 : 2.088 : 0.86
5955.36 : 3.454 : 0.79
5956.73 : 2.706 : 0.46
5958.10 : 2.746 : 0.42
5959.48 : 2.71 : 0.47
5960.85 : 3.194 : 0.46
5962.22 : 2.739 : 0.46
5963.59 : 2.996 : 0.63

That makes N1 0.14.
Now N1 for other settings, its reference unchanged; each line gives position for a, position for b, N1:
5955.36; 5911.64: 0.05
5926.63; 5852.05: 0.04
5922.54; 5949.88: 0.01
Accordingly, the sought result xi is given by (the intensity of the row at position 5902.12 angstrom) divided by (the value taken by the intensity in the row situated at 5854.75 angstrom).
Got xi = 1.04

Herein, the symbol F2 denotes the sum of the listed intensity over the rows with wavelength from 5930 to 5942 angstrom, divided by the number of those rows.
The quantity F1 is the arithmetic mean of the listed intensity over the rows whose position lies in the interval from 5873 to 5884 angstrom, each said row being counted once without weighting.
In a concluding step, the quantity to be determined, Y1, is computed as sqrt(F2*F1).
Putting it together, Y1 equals 2.97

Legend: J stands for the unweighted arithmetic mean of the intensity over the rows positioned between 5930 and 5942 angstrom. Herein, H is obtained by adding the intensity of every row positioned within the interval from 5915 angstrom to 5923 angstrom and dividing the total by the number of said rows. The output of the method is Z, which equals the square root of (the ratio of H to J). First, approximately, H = 2.97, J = 3.07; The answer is 0.98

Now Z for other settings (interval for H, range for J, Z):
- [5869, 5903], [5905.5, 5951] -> 0.95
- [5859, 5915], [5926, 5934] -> 0.99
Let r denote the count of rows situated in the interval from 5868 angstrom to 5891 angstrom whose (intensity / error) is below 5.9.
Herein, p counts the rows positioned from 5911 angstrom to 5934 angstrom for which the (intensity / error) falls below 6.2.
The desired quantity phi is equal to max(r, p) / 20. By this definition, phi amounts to 0.60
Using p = 12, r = 7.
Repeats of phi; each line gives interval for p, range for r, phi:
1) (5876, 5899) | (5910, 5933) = 0.55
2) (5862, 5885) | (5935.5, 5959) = 0.40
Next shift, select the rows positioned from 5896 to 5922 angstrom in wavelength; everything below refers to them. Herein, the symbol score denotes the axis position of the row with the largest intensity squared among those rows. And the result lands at 5918.45 angstrom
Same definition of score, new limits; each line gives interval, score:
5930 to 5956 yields 5930.73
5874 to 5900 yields 5881.77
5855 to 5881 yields 5858.79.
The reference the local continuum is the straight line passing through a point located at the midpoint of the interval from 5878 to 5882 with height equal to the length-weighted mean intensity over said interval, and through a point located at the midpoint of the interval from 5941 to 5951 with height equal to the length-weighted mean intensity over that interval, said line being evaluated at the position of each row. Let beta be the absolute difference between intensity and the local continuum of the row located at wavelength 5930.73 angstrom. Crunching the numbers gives 0.5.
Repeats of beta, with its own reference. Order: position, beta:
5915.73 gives 0.3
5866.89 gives 0.5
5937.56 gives 0.0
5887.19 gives 0.0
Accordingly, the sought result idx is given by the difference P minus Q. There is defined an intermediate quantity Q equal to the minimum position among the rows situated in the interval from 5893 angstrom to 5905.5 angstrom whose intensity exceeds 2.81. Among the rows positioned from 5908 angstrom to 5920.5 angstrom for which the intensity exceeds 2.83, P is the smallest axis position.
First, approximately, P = 5908.92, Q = 5900.76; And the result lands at 8.2 angstrom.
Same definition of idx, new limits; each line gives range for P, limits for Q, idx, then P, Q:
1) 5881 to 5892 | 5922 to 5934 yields -40.8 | 5881.77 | 5922.54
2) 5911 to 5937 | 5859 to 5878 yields 51.5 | 5911.64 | 5860.14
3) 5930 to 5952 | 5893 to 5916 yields 30.0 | 5930.73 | 5900.76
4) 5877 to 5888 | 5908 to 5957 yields -31.2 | 5877.71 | 5908.92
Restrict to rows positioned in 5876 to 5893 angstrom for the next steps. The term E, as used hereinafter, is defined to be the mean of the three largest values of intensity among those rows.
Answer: 3.18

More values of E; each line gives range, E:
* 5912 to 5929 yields 3.58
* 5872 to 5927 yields 3.87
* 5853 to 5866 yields 3.36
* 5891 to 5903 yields 3.00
